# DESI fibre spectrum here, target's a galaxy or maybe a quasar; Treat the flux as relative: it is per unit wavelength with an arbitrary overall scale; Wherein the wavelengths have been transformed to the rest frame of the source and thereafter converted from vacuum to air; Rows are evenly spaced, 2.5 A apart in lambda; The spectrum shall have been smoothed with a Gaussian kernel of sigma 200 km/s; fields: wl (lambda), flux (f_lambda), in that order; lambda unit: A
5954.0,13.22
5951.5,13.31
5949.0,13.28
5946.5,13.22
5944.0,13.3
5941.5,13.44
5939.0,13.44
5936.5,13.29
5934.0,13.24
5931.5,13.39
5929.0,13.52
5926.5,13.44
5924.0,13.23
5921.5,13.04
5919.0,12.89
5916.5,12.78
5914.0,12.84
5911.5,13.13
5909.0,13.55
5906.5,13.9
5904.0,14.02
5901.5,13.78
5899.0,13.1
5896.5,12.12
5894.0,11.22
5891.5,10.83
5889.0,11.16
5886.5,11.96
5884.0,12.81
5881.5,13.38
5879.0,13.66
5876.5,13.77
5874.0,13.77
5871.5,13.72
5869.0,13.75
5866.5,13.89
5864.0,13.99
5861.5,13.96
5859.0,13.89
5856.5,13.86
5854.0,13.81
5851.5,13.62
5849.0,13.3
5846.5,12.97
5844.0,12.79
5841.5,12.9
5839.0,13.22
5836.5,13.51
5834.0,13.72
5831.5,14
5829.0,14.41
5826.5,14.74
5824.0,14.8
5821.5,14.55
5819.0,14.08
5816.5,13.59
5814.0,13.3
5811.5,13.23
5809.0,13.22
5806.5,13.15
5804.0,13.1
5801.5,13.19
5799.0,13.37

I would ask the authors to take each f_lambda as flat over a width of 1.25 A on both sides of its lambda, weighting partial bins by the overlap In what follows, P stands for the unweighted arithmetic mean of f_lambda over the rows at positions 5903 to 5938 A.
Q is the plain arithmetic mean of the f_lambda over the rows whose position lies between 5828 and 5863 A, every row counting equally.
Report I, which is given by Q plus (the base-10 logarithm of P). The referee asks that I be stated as 14.7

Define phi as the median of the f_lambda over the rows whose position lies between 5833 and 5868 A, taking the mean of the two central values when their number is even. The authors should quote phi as 13.7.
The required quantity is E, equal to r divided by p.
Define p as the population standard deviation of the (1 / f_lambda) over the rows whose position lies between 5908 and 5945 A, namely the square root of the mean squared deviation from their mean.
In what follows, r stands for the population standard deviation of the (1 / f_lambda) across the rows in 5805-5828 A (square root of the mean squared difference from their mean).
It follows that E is 2.4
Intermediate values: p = 0.0014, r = 0.0034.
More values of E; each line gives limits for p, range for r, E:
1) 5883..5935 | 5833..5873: 0.4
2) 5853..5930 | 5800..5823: 0.4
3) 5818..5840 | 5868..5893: 2.7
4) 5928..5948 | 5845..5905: 10.9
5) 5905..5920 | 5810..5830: 1.3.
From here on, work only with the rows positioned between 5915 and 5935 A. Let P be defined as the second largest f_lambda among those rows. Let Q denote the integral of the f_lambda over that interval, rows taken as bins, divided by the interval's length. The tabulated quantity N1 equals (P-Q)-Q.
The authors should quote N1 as -12.9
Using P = 13.44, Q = 13.2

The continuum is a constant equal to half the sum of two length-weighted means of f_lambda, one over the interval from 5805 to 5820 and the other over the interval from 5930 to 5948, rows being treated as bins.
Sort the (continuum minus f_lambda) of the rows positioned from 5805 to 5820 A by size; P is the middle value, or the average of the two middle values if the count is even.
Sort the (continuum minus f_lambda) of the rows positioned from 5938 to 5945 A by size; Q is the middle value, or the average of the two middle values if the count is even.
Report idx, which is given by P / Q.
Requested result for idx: -1.6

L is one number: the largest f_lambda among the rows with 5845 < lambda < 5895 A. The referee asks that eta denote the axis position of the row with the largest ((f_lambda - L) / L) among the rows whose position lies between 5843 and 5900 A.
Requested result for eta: 5864.0 A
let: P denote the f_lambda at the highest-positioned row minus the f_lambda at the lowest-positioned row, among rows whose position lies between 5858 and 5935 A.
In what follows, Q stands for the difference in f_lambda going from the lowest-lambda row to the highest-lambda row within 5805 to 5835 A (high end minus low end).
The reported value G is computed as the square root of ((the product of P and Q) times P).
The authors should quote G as 0.5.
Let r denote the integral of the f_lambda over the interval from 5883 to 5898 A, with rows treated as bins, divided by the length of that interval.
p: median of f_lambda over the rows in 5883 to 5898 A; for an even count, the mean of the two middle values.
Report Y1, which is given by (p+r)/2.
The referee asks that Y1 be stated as 11.6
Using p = 11.6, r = 11.7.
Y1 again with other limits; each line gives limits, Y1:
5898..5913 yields 13.6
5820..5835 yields 14.4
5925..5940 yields 13.4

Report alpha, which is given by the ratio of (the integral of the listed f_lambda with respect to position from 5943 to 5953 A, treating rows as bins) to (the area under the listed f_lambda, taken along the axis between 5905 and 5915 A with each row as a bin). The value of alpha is 0.99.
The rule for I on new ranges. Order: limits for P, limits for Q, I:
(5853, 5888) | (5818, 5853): 14.9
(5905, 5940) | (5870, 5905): 13.9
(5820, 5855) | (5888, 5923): 13.9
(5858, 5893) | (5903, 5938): 14.4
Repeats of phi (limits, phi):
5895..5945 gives 13.3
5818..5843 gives 14.0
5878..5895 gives 12.0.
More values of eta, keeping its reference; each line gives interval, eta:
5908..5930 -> 5909.0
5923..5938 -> 5929.0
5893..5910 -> 5904.0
